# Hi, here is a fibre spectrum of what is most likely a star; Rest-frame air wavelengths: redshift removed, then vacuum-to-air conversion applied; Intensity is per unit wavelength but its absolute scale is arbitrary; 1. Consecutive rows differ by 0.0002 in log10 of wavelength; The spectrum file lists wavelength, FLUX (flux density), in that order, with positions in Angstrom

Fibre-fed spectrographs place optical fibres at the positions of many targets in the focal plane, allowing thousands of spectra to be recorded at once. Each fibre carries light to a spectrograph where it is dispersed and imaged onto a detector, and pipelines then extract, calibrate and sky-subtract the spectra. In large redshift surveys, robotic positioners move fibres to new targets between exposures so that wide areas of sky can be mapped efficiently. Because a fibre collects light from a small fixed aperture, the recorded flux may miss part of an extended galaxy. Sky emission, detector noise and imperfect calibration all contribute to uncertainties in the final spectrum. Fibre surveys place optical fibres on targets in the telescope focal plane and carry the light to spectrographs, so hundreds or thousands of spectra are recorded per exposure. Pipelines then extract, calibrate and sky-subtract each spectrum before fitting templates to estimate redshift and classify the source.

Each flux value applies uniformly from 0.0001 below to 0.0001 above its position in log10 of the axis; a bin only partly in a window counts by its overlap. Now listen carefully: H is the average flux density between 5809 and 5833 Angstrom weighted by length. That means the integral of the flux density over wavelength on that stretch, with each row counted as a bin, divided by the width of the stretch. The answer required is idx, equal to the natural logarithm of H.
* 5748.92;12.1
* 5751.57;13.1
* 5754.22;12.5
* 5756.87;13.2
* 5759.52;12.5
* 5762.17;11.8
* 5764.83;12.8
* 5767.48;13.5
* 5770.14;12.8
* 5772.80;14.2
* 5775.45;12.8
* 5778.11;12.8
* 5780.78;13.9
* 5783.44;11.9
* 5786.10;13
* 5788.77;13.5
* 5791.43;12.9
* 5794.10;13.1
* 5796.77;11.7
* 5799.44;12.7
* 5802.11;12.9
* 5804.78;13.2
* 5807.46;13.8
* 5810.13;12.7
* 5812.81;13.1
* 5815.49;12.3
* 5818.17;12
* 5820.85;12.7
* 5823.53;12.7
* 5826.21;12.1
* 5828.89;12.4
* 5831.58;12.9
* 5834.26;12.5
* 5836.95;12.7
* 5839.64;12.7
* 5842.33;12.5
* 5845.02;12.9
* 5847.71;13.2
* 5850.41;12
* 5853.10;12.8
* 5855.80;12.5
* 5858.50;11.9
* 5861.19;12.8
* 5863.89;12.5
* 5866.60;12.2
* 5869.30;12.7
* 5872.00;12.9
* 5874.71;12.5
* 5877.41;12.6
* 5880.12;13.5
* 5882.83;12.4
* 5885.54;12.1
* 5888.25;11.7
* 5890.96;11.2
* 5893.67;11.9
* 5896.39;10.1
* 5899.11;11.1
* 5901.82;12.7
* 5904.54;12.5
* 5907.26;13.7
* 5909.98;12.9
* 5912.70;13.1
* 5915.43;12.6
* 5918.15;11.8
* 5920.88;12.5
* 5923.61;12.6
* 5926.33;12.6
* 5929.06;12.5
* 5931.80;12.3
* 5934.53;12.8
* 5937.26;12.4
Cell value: 2.529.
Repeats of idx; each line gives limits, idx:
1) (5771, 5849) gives 2.551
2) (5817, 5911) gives 2.519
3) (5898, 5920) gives 2.531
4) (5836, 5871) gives 2.531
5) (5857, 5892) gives 2.517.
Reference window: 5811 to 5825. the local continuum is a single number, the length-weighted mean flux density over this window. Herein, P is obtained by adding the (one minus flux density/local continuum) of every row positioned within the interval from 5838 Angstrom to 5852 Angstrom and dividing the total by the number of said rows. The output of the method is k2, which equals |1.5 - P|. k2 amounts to 1.51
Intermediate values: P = -0.008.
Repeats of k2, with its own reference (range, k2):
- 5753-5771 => 1.51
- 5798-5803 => 1.52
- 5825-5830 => 1.48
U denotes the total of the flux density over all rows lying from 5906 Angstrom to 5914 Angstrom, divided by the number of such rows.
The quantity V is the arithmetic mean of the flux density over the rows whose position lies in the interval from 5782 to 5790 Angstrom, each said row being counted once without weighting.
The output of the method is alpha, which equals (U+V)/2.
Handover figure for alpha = 13.0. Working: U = 13.2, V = 12.8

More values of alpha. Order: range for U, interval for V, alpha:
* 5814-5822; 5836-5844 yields 12.5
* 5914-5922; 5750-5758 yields 12.6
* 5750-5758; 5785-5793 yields 13.0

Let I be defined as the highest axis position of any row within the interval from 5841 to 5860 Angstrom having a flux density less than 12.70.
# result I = 5858.50 Angstrom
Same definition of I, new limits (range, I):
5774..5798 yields 5796.77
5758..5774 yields 5762.17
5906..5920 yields 5918.15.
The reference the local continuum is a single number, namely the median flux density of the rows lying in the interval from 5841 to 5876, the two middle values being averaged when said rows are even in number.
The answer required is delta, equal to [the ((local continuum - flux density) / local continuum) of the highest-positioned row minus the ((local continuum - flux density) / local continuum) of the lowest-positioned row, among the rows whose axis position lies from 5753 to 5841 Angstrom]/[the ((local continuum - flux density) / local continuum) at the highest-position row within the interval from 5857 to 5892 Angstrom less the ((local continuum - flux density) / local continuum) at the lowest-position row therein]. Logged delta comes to -0.3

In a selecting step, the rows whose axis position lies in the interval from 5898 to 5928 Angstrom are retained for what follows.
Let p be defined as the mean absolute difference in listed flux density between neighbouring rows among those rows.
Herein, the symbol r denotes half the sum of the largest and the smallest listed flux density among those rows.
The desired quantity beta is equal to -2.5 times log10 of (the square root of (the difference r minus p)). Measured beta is -1.34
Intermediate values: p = 0.61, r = 12.40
